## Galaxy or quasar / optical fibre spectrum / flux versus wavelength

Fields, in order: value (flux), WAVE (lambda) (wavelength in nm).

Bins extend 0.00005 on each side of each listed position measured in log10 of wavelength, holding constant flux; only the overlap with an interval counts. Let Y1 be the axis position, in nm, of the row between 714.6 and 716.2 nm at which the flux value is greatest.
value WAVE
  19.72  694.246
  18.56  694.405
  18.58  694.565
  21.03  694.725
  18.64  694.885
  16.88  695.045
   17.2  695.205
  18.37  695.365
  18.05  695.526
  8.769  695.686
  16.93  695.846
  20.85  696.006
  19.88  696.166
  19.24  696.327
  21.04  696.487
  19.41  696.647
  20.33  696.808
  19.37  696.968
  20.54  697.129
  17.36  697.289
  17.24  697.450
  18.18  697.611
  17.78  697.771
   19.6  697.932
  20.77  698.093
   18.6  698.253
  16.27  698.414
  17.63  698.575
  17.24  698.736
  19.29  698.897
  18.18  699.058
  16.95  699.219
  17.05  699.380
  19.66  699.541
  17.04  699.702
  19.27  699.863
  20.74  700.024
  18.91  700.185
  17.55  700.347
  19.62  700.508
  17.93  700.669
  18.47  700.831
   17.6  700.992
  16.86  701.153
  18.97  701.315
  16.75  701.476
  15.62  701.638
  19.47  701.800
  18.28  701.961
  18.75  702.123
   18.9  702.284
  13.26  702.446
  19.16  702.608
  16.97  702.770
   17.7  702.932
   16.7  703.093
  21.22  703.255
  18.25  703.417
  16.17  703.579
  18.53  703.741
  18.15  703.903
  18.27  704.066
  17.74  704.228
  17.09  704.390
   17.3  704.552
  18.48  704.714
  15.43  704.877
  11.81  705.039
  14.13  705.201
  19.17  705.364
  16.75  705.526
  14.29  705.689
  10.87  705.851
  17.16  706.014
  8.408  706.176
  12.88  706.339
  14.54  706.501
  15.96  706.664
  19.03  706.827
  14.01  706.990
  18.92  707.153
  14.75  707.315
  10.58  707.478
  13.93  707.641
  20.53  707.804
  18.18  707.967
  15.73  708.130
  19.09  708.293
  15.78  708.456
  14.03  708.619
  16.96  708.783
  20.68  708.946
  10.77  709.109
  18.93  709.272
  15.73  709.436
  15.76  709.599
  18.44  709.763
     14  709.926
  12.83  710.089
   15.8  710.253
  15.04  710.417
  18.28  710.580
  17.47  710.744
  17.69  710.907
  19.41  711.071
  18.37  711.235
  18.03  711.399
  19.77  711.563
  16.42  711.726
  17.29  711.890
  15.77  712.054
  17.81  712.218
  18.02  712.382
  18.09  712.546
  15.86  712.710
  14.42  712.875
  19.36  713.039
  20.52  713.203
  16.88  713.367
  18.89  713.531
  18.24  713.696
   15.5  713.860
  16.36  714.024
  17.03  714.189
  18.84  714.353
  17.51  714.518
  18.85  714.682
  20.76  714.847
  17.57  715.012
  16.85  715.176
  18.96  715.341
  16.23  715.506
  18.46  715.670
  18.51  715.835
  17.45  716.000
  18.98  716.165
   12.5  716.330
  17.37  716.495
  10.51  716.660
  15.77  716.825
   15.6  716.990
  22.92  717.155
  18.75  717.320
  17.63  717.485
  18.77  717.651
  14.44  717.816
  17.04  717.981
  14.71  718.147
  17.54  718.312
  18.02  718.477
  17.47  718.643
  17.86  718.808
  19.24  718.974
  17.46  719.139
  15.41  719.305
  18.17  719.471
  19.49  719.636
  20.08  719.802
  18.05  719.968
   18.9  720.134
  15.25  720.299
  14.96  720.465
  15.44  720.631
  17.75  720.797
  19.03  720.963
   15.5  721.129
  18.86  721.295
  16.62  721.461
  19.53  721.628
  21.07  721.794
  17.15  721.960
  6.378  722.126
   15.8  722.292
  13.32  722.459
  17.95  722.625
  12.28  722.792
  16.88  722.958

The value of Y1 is 714.847 nm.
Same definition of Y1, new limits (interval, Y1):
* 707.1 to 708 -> 707.804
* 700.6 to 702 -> 701.800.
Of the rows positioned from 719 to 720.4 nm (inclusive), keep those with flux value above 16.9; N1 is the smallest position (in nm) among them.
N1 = 719.139 nm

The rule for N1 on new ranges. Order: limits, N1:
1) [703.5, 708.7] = 703.741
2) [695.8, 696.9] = 695.846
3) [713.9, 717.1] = 714.189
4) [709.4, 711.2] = 709.763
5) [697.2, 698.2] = 697.289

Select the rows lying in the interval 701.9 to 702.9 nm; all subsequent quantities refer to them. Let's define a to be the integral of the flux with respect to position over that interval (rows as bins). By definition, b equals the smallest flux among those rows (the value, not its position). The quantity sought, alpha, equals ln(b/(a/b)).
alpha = 2.31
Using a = 17.5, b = 13.26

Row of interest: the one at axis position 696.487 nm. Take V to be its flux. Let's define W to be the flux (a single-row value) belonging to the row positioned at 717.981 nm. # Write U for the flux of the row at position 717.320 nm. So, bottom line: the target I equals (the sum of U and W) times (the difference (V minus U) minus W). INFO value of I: -528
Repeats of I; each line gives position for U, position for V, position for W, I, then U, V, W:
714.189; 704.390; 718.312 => -604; 17.03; 17.09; 17.54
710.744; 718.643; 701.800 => -719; 17.47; 17.47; 19.47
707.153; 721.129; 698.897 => -868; 18.92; 15.5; 19.29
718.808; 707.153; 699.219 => -553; 17.86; 18.92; 16.95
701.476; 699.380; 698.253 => -647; 16.75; 17.05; 18.6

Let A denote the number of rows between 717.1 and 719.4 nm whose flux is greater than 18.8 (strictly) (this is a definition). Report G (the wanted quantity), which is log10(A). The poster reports 0.30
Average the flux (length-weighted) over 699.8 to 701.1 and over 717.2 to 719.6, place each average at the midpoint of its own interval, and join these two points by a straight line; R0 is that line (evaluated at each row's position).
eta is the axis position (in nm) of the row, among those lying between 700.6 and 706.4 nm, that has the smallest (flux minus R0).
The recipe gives 706.176 nm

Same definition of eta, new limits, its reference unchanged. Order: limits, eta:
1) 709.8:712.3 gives 710.089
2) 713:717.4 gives 716.660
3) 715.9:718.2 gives 716.660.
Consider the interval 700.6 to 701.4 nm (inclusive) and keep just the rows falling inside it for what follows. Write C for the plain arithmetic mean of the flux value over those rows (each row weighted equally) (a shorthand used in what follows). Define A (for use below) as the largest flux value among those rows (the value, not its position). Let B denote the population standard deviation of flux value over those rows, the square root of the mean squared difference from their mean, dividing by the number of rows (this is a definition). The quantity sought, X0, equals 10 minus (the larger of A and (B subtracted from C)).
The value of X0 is -9.0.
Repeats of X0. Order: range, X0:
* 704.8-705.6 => -9.2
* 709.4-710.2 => -8.4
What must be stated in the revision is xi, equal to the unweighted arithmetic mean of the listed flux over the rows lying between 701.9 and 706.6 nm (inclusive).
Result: 16.4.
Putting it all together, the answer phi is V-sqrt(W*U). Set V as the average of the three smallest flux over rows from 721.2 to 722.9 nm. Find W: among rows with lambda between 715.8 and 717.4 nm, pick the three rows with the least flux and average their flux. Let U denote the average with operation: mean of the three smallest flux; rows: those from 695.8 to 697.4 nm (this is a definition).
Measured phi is -4.5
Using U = 17.8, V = 10.7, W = 12.9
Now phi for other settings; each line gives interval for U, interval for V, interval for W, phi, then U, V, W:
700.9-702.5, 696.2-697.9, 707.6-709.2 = 3.4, 15.2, 17.5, 12.9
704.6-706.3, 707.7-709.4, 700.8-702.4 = 0.5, 10.4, 13.5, 16.4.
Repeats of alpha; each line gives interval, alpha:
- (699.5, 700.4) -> 2.84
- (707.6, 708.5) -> 2.52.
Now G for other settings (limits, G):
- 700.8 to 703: 0.60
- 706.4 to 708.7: 0.60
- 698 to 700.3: 0.78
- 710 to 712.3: 0.30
